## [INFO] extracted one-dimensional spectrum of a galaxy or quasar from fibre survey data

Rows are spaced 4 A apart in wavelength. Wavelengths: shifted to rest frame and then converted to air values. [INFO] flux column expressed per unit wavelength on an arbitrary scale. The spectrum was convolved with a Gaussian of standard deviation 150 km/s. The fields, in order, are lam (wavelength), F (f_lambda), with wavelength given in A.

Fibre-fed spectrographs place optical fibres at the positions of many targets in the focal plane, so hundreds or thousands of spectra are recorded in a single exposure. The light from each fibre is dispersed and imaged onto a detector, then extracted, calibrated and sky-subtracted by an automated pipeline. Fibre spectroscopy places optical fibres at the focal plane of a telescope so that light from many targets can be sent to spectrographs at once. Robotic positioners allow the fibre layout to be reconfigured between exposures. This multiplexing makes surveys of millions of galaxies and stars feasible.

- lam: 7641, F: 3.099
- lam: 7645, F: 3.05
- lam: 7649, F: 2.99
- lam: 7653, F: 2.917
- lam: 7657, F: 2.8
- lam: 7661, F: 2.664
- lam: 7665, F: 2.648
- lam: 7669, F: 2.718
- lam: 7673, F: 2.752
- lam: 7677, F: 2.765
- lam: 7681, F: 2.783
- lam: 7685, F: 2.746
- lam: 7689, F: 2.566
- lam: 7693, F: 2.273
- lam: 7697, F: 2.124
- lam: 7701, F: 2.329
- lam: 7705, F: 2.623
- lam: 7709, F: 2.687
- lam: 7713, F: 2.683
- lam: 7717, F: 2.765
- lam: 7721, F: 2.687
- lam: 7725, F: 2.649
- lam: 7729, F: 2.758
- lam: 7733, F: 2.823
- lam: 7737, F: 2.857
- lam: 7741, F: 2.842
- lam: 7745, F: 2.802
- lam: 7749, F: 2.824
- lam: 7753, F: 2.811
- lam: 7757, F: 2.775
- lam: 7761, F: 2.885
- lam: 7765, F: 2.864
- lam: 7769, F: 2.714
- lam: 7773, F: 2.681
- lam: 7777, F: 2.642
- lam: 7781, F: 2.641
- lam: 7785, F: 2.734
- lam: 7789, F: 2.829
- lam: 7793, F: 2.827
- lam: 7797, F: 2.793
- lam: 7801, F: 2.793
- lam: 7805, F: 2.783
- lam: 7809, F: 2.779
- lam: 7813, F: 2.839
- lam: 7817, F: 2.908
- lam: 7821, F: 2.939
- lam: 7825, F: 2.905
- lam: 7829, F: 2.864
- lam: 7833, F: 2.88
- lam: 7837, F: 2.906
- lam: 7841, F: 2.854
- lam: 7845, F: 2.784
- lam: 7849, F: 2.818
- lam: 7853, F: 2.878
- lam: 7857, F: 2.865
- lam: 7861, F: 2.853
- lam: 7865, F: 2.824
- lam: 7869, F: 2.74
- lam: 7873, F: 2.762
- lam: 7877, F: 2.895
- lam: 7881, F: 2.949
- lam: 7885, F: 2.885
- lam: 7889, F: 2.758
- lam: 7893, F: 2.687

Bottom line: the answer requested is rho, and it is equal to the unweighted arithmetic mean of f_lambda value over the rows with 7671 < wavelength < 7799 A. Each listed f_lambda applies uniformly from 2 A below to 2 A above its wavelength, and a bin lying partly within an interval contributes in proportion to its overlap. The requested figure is 2.70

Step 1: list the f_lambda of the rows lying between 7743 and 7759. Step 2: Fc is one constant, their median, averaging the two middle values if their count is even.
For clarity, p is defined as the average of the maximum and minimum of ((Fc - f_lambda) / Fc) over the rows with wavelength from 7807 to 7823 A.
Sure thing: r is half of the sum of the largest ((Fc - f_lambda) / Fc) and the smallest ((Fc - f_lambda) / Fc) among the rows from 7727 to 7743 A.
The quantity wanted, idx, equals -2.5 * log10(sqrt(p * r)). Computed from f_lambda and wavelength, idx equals 6.5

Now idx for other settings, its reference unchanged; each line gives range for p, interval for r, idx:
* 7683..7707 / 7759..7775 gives 3.7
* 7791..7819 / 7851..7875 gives 6.2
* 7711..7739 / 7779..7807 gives 4.1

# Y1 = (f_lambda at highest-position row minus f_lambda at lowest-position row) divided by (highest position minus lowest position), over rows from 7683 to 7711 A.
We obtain -0.002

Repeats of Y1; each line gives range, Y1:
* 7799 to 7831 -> 0.003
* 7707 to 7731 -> 0.004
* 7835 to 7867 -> -0.003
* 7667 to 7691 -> -0.008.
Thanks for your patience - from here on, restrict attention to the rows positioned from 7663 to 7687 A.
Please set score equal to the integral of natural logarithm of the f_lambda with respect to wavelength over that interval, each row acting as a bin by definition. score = 24.1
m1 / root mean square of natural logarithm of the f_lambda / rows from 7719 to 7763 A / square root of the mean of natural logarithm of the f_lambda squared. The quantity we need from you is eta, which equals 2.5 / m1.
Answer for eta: 2.43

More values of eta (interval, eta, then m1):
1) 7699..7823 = 2.46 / 1.02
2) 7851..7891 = 2.39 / 1.04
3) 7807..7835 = 2.37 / 1.06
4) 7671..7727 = 2.61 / 0.96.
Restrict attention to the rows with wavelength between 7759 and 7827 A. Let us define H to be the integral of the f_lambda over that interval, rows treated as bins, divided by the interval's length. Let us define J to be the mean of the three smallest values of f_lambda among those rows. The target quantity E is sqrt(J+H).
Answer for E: 2.33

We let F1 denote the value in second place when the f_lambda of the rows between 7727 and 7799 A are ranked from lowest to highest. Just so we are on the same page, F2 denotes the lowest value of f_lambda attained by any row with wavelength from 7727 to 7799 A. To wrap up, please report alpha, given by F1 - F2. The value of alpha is 0.001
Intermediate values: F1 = 2.642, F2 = 2.641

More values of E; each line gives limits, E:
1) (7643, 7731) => 2.22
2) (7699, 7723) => 2.27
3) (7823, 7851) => 2.38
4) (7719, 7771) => 2.34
